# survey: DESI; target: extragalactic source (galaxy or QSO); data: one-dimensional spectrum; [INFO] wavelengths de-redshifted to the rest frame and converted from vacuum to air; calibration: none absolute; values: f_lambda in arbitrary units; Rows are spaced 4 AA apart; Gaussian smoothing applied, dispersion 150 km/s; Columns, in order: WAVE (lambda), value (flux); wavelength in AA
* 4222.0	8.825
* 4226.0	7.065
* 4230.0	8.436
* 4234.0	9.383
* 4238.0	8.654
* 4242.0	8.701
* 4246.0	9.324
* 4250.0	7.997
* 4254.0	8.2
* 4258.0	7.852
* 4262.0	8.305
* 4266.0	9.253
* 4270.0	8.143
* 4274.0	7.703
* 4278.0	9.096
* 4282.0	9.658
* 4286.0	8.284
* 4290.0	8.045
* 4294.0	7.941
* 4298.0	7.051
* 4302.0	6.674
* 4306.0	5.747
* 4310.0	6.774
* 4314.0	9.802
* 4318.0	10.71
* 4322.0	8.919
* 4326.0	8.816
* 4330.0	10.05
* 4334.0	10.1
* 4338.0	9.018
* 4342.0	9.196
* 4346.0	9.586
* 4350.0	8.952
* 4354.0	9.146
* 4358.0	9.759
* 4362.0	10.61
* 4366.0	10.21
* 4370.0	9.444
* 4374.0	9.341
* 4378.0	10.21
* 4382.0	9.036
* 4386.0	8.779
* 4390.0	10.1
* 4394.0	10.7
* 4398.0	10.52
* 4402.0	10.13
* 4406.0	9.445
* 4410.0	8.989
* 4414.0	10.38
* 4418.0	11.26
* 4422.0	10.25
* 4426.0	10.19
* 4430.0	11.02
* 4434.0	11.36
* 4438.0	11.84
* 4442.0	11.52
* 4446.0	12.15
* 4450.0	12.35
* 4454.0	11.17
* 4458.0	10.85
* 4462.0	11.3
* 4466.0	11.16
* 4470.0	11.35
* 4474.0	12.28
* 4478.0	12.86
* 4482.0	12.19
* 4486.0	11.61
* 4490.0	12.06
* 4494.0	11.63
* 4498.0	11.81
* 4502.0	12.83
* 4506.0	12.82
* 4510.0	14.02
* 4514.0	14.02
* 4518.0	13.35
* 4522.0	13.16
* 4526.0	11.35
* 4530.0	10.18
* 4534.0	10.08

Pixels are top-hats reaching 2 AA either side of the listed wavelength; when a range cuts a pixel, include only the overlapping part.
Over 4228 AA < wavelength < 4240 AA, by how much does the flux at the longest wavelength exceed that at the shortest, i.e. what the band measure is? 0.2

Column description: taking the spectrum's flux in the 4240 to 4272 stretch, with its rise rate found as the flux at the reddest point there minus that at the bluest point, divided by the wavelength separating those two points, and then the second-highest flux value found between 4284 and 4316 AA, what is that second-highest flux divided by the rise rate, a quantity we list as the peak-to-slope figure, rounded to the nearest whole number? -416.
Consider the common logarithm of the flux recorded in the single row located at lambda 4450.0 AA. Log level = 1.09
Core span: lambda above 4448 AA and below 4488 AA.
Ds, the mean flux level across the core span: 11.7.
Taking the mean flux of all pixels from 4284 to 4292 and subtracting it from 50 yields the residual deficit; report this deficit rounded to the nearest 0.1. 41.8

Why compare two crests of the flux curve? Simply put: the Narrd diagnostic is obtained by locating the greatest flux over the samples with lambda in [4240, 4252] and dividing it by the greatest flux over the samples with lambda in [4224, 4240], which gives 0.99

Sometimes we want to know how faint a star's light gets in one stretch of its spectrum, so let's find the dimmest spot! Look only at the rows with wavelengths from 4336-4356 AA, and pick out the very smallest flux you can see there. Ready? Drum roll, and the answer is 8.952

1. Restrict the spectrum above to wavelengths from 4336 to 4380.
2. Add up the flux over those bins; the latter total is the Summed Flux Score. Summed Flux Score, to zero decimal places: 105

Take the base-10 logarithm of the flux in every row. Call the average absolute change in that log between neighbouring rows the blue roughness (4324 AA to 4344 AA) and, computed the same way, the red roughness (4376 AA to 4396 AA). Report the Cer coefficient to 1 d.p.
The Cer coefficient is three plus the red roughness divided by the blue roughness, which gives 4.3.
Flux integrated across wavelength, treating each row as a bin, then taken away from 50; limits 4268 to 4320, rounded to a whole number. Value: -373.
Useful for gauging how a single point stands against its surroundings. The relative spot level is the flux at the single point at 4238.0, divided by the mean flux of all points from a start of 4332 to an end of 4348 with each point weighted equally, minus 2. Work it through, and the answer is -1.09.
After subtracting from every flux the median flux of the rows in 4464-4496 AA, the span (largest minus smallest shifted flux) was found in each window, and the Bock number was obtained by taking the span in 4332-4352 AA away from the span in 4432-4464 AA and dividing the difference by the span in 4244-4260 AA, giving 0.24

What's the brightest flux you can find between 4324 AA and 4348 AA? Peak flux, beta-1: 10.1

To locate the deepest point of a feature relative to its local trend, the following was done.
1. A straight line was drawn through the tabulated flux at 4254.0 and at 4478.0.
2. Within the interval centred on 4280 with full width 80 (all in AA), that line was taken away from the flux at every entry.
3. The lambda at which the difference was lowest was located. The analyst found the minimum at 4306.0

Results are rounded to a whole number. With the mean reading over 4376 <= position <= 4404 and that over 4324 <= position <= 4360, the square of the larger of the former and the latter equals 99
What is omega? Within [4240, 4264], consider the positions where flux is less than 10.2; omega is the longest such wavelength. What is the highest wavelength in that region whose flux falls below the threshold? 4262.0 AA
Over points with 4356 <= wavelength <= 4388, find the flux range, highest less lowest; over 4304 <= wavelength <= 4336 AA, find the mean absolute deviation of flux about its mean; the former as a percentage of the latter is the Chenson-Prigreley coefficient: 139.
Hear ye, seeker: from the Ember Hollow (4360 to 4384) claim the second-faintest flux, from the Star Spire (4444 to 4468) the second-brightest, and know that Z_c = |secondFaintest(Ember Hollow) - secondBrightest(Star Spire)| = 2.8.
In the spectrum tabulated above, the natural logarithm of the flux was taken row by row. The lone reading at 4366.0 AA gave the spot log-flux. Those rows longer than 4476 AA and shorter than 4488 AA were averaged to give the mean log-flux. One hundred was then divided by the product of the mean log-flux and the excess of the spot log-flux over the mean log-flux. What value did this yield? -223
